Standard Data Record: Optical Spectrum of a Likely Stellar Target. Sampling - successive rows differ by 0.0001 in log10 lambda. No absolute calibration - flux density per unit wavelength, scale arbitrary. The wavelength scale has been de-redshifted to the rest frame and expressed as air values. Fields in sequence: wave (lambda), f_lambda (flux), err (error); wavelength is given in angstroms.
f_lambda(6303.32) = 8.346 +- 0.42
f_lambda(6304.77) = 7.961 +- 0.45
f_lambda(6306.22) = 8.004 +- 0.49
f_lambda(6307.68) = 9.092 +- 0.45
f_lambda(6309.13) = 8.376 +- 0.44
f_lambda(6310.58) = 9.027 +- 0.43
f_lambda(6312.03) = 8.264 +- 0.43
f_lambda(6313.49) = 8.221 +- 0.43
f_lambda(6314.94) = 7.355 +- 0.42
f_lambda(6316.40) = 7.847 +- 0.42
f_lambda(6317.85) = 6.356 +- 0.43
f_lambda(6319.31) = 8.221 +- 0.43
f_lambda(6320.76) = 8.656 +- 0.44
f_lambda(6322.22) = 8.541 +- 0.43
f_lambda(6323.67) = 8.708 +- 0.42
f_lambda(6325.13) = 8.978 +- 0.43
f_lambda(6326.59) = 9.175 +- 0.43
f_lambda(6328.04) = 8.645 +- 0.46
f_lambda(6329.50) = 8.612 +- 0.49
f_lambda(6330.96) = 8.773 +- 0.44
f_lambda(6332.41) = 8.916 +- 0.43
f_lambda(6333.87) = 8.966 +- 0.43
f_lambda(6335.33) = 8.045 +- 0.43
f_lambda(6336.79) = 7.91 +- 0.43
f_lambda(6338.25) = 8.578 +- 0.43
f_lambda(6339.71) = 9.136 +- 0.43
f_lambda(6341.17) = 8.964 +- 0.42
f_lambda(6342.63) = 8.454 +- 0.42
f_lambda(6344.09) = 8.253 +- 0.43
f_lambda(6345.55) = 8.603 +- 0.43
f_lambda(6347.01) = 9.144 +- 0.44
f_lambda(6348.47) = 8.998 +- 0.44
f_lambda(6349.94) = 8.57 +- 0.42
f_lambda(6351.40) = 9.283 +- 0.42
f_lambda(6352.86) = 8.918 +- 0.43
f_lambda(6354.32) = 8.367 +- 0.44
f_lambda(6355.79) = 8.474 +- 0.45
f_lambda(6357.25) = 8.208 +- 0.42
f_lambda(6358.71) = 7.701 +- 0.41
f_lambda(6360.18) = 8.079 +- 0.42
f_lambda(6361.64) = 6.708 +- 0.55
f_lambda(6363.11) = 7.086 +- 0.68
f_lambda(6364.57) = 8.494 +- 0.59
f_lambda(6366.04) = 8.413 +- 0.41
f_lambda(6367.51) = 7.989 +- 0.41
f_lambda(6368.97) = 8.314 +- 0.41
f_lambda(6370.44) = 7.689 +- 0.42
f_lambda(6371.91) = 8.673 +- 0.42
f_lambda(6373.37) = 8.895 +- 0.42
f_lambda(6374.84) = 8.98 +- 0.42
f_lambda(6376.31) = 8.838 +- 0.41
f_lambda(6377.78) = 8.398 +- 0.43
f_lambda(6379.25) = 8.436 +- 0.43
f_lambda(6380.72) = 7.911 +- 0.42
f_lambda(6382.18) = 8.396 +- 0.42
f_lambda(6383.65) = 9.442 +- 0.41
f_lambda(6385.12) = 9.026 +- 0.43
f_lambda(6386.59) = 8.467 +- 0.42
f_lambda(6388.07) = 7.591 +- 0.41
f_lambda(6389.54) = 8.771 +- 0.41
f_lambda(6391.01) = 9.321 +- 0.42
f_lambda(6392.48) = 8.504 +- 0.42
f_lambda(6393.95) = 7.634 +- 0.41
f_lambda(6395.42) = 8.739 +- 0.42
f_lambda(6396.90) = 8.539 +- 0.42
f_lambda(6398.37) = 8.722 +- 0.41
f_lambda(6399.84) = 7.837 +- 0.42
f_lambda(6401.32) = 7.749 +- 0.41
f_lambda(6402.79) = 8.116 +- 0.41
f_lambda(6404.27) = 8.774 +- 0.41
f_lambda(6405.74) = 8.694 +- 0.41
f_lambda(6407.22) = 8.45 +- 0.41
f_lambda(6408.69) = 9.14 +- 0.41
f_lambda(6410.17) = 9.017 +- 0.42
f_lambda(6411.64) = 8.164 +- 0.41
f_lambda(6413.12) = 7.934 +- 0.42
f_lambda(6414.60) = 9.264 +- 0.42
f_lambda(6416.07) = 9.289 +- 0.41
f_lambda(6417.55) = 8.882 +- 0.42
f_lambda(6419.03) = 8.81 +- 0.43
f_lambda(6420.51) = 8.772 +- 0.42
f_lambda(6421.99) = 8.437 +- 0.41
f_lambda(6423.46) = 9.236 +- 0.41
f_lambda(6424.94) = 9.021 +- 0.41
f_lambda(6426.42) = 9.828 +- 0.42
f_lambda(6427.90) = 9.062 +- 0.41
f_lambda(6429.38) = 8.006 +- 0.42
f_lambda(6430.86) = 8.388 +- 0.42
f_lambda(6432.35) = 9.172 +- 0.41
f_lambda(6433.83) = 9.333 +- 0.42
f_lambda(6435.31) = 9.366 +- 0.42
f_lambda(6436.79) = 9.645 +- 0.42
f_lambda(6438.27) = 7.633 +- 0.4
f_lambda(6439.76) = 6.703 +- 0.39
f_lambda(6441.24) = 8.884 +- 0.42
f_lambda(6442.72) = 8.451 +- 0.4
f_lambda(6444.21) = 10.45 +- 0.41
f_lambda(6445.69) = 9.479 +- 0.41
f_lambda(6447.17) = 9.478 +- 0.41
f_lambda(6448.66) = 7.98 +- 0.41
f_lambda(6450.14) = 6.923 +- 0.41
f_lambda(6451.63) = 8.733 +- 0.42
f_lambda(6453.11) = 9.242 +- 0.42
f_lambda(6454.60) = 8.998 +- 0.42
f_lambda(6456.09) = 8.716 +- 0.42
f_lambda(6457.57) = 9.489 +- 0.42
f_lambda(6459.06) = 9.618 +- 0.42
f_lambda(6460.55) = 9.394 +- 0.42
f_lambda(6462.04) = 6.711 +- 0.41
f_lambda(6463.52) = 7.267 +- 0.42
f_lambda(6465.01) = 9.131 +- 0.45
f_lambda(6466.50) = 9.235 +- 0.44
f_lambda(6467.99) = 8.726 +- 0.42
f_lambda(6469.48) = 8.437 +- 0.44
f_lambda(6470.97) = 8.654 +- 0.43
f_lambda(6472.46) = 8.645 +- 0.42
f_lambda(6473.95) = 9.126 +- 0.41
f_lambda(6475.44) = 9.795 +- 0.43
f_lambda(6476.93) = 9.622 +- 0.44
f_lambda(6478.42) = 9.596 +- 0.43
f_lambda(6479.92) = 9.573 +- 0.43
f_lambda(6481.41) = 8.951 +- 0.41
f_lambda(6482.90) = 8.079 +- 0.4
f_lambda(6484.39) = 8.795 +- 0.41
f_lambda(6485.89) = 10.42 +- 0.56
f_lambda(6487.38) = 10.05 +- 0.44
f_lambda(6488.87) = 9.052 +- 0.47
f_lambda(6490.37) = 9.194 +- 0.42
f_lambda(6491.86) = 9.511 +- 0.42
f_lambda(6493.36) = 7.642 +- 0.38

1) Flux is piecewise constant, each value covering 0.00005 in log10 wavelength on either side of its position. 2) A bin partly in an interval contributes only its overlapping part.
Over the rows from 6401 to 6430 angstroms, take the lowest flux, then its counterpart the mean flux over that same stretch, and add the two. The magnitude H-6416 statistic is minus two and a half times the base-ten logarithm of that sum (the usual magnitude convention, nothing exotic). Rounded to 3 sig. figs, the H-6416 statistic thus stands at -3.04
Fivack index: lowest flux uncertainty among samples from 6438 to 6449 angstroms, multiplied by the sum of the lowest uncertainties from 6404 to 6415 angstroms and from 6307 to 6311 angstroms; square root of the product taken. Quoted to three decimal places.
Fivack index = 0.572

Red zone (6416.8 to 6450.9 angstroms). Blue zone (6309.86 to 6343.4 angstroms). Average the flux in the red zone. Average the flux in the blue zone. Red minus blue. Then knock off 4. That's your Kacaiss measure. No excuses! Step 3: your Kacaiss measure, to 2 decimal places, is -3.67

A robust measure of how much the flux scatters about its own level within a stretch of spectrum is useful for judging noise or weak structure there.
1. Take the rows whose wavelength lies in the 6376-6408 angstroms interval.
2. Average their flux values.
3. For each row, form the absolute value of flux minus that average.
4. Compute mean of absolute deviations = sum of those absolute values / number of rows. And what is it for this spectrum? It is 0.38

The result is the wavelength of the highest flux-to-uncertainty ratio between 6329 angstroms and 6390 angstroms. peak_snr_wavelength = 6383.65 angstroms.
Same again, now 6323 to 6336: 6326.59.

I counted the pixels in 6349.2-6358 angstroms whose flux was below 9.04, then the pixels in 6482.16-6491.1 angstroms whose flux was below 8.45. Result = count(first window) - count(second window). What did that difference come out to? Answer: 4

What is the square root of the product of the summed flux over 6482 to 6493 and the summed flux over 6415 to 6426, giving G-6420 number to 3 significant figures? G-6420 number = 63.8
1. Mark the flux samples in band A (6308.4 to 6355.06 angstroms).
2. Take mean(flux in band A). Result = 8.53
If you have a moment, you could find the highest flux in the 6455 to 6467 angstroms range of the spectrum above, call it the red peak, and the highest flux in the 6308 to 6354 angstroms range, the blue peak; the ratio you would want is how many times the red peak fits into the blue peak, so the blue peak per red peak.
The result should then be 0.97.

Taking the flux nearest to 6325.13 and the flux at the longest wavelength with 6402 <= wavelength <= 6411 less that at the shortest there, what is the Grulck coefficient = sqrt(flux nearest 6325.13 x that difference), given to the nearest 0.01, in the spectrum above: 2.84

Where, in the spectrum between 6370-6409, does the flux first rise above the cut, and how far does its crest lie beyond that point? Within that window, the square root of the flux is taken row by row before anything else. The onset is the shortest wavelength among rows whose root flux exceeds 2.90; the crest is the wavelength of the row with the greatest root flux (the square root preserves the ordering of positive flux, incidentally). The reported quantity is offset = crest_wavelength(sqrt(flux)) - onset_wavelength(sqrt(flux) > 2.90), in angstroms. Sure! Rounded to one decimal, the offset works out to 11.7 angstroms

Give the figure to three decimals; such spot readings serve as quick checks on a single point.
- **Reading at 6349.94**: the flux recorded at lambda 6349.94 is 8.570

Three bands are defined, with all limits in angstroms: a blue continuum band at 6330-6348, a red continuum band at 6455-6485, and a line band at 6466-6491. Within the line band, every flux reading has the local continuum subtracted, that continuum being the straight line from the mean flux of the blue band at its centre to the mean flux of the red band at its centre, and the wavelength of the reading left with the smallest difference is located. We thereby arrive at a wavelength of 6482.90 angstroms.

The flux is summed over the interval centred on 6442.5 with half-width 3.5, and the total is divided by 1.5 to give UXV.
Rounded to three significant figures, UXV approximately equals 29.3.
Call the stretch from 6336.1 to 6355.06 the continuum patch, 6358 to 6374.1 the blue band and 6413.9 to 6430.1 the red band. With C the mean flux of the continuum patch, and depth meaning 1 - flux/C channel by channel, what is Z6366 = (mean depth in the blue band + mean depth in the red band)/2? 0.025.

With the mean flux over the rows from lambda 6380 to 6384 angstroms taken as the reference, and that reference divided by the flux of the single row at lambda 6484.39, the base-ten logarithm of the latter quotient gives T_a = -0.01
